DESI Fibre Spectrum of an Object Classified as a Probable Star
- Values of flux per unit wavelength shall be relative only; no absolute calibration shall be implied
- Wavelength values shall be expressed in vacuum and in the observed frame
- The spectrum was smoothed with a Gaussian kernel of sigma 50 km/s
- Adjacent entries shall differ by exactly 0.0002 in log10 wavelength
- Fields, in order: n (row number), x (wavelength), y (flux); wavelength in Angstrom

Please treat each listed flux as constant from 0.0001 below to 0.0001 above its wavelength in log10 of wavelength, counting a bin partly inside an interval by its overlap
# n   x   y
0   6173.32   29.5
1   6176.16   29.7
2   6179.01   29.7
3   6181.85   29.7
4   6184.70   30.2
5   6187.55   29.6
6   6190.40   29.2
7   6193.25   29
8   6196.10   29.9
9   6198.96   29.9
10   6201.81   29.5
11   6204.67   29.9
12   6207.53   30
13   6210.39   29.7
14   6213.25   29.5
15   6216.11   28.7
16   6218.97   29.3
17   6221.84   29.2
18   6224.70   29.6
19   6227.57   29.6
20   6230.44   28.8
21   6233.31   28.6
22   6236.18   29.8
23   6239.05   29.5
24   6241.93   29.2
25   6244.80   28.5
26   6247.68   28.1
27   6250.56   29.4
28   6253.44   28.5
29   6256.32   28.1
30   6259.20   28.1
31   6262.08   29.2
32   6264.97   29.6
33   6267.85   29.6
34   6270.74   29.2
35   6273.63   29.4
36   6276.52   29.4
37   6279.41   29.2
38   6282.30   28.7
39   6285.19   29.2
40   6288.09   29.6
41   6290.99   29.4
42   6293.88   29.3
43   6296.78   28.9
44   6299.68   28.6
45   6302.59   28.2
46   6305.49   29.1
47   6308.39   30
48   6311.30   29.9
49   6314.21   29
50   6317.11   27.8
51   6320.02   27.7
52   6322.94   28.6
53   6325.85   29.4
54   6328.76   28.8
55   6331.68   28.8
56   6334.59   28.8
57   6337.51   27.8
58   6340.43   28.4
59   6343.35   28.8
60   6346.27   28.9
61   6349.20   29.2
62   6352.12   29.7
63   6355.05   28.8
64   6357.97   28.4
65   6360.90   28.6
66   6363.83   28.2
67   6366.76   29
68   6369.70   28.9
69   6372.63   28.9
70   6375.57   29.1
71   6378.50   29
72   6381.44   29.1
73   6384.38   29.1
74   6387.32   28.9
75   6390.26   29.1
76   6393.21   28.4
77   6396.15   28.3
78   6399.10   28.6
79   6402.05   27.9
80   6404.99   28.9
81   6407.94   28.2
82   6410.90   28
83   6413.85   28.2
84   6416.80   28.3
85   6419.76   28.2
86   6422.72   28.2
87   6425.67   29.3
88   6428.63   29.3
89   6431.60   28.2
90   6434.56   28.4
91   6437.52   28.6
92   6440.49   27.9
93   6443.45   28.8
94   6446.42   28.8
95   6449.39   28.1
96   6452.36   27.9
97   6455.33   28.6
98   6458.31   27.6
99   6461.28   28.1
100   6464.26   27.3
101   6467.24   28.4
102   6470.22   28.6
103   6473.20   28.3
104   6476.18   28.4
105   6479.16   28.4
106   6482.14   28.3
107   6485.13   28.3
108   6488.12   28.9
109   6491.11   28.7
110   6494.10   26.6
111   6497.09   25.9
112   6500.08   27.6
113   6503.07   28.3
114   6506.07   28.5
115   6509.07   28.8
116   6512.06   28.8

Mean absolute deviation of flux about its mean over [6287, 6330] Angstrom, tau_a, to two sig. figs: 0.54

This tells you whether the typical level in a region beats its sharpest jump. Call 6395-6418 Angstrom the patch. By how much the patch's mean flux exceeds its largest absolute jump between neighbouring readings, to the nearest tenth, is 27.3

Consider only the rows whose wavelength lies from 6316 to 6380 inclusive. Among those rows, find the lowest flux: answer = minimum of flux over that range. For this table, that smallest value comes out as 27.7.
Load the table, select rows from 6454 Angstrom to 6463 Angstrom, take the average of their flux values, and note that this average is 28.1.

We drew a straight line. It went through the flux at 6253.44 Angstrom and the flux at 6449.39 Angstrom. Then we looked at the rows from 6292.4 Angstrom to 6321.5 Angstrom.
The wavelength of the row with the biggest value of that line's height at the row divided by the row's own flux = 6320.02 Angstrom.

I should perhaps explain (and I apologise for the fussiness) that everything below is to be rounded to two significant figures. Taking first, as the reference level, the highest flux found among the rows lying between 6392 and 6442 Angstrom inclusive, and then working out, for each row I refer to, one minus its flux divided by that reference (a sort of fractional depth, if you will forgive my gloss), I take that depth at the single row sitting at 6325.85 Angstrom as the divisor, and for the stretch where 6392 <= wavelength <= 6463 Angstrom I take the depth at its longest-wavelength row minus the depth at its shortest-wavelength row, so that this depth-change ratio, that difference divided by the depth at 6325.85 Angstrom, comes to -3.0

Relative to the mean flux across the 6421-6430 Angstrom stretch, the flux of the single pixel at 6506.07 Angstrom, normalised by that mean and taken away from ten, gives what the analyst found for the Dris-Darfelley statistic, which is 9.01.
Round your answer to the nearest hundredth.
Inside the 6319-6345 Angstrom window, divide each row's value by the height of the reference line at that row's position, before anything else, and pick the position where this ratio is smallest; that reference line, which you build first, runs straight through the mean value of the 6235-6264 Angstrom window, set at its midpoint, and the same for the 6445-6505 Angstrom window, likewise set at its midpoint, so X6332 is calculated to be 6320.02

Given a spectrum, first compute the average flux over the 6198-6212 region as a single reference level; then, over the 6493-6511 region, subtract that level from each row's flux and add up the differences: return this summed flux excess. -13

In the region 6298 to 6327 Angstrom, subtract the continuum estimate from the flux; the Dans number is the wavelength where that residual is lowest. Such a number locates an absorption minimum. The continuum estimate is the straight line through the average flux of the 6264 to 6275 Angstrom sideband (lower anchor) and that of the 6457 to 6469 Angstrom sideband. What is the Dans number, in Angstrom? 6320.02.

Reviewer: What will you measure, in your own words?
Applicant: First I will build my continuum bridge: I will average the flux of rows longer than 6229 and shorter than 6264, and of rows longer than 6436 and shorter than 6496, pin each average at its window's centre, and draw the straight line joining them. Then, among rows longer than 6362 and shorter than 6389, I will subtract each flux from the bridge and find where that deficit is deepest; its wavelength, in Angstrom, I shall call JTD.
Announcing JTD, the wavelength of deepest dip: 6363.83 Angstrom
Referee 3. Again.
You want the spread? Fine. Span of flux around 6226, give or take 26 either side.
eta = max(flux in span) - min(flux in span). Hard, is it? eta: 1.90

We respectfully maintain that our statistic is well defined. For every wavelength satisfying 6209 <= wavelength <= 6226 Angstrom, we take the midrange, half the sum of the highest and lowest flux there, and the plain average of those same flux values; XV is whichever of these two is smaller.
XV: 29.2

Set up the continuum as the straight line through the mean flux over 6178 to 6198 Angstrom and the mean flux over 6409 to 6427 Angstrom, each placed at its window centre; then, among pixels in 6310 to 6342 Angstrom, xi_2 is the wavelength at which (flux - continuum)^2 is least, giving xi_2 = 6334.59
